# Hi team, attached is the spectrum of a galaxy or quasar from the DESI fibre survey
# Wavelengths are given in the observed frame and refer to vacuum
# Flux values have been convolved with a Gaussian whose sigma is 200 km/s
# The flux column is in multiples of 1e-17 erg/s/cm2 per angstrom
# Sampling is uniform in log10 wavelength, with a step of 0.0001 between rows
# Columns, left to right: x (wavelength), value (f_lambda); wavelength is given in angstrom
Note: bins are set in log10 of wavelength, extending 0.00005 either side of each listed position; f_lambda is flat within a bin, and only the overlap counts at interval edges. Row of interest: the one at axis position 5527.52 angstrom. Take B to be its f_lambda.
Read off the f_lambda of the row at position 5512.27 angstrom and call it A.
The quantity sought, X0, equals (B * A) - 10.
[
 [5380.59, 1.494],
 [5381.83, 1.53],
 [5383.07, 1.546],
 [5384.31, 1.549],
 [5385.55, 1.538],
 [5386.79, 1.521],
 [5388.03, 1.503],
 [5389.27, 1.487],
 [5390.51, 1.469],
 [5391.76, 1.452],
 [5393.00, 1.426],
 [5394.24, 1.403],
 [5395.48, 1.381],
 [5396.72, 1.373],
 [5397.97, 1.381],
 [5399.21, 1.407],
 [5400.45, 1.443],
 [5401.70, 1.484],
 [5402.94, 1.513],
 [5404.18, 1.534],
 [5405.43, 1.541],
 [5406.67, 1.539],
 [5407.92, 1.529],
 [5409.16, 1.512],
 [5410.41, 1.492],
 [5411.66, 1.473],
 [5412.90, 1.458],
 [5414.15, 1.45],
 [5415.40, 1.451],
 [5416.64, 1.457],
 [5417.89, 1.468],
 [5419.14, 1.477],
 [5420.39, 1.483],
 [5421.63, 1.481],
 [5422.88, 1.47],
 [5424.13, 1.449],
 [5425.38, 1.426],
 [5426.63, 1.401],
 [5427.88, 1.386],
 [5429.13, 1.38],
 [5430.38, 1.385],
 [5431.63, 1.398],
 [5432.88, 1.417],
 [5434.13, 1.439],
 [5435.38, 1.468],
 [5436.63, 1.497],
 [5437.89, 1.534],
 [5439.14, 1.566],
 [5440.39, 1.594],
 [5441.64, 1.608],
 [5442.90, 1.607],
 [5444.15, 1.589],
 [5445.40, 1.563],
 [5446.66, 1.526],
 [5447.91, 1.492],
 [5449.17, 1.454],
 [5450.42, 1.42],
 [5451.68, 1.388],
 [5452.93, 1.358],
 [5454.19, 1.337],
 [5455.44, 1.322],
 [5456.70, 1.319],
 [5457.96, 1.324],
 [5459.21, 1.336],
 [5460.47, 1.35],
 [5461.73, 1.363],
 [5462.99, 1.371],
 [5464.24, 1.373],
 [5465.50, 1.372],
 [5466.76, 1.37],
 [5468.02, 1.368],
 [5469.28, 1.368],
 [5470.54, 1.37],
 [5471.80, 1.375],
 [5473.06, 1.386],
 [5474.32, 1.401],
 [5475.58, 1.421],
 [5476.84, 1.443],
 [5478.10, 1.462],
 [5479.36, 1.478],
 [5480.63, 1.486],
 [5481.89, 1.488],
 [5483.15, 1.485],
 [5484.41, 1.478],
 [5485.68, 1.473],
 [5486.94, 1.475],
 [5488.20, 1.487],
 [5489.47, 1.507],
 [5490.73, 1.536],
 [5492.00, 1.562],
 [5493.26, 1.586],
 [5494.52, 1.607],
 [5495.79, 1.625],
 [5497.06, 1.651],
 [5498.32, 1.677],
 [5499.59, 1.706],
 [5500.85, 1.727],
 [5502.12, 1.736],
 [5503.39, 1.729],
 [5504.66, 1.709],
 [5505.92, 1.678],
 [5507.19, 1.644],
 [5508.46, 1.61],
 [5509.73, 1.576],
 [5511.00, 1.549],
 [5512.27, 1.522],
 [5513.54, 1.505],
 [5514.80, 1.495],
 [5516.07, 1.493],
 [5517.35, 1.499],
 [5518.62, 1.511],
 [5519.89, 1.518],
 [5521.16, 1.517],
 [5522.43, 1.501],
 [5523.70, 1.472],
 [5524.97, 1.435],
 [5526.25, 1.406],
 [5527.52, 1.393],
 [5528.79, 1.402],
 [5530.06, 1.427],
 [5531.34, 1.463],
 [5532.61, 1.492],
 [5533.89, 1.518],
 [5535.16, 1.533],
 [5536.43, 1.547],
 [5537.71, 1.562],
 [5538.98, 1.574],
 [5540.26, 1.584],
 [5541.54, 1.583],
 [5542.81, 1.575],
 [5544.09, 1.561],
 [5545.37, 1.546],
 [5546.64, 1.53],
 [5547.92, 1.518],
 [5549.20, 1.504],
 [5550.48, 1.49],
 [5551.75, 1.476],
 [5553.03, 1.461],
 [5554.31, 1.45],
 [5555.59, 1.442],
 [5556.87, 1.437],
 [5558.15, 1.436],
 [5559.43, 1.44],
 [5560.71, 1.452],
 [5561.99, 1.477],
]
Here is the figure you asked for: -7.88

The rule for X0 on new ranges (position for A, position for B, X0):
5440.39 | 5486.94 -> -7.65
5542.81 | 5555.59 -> -7.73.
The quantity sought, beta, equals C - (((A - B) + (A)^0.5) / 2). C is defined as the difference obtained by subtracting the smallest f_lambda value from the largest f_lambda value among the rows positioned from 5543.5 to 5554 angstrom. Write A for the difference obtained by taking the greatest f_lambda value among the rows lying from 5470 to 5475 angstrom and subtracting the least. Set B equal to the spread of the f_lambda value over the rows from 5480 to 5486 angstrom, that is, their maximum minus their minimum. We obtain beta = 0.00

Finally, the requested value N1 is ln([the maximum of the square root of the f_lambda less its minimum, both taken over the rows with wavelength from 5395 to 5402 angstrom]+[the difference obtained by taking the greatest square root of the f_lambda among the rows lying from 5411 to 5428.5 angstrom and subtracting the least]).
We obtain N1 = -2.44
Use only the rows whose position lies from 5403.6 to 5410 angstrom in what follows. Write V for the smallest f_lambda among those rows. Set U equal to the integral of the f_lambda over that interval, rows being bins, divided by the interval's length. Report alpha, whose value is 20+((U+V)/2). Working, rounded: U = 1.53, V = 1.512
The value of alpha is 21.5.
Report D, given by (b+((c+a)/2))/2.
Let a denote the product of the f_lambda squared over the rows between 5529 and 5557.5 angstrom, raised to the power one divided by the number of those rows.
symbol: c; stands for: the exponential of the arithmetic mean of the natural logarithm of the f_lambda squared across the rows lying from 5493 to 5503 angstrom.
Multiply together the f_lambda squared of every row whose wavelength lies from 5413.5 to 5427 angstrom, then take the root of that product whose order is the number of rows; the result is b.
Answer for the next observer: 2.32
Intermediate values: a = 2.28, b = 2.12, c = 2.8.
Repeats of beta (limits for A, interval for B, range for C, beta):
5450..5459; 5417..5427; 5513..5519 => -0.15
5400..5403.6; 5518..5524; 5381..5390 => -0.08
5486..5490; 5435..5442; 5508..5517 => 0.08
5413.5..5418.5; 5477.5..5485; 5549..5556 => 0.00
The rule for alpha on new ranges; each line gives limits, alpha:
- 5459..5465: 21.3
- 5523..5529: 21.4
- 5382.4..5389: 21.5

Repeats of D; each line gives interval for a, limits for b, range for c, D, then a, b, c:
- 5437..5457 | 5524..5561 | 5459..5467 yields 2.12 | 2.18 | 2.22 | 1.9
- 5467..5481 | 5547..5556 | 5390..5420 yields 2.12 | 2.00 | 2.18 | 2.1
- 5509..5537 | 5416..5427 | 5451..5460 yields 2.06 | 2.22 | 2.12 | 1.8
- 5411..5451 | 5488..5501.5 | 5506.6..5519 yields 2.42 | 2.18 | 2.57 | 2.4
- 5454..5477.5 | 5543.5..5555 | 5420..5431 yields 2.11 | 1.87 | 2.26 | 2.0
